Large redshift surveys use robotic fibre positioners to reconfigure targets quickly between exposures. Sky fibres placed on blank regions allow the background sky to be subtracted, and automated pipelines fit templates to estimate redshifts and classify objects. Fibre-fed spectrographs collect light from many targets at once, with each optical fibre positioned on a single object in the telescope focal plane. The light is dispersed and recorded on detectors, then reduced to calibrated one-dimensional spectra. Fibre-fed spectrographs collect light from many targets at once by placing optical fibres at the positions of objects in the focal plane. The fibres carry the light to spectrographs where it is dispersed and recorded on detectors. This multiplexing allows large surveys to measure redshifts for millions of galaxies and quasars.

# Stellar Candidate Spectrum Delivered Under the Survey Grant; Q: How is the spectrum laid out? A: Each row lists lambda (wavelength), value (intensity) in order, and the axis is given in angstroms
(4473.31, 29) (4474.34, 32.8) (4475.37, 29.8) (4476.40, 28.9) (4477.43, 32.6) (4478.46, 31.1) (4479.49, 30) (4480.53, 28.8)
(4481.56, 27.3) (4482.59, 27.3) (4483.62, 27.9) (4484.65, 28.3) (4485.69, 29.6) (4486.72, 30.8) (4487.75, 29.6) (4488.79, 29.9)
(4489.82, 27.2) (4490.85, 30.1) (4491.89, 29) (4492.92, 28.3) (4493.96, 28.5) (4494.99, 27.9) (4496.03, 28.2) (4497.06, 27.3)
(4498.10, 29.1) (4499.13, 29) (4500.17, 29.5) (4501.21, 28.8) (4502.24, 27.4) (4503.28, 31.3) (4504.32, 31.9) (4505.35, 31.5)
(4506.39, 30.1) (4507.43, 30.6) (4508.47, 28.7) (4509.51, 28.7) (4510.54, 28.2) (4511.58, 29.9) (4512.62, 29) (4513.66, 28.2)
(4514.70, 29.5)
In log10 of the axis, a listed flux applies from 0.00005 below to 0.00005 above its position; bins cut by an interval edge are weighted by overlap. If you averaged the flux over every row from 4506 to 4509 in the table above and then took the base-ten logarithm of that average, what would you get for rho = 1.47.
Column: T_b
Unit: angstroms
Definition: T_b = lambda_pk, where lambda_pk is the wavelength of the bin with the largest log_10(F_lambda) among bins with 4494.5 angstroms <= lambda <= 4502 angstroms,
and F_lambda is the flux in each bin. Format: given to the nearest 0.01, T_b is 4500.17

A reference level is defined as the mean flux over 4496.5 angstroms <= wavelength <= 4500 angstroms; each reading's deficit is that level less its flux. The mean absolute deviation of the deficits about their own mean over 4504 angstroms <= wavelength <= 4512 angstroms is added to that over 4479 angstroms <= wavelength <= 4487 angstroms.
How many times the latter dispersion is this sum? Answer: 2.02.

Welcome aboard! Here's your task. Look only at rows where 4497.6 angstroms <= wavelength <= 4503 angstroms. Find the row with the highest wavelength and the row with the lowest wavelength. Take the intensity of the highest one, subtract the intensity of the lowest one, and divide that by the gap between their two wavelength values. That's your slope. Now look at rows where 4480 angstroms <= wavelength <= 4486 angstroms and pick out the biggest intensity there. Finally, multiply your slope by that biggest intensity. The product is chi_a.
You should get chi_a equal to -12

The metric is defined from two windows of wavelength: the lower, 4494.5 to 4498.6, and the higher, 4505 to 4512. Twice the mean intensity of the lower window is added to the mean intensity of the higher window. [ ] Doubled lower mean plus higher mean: 86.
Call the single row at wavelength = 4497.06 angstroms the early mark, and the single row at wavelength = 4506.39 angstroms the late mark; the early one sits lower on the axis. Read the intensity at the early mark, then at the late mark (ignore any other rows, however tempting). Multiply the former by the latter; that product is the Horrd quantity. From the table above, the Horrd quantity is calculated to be 822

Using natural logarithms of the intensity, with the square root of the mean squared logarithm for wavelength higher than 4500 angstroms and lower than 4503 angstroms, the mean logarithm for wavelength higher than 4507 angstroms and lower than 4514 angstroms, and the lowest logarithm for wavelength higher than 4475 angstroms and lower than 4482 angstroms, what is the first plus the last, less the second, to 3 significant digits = 3.29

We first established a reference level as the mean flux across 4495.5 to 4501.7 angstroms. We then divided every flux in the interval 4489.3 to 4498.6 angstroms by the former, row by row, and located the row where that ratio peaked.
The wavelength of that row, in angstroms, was 4490.85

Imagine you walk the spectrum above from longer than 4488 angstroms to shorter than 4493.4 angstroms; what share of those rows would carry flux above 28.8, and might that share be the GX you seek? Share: 0.60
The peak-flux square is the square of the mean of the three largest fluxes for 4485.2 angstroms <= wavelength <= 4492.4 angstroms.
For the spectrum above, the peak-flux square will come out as 916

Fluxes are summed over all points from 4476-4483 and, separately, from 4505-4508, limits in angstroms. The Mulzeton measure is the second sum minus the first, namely -114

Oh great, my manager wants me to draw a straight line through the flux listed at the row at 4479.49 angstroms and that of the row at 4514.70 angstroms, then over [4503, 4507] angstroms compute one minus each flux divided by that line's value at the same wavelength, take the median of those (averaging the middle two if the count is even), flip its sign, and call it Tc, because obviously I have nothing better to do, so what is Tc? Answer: 0.06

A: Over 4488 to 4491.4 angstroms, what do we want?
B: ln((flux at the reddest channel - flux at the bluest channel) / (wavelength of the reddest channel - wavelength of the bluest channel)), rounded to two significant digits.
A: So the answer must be -2.3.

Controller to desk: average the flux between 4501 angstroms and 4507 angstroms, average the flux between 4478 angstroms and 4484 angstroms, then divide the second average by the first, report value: 0.95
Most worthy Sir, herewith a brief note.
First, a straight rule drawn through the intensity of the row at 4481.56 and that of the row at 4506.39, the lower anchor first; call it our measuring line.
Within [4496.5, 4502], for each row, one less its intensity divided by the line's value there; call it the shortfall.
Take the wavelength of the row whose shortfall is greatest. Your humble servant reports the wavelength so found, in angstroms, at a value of 4497.06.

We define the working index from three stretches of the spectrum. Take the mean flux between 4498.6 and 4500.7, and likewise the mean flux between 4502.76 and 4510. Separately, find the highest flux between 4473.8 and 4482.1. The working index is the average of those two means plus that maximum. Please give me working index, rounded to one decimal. 62.6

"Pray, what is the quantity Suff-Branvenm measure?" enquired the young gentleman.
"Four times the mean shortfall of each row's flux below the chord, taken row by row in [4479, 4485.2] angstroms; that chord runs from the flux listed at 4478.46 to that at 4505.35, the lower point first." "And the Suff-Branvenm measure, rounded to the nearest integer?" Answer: 12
